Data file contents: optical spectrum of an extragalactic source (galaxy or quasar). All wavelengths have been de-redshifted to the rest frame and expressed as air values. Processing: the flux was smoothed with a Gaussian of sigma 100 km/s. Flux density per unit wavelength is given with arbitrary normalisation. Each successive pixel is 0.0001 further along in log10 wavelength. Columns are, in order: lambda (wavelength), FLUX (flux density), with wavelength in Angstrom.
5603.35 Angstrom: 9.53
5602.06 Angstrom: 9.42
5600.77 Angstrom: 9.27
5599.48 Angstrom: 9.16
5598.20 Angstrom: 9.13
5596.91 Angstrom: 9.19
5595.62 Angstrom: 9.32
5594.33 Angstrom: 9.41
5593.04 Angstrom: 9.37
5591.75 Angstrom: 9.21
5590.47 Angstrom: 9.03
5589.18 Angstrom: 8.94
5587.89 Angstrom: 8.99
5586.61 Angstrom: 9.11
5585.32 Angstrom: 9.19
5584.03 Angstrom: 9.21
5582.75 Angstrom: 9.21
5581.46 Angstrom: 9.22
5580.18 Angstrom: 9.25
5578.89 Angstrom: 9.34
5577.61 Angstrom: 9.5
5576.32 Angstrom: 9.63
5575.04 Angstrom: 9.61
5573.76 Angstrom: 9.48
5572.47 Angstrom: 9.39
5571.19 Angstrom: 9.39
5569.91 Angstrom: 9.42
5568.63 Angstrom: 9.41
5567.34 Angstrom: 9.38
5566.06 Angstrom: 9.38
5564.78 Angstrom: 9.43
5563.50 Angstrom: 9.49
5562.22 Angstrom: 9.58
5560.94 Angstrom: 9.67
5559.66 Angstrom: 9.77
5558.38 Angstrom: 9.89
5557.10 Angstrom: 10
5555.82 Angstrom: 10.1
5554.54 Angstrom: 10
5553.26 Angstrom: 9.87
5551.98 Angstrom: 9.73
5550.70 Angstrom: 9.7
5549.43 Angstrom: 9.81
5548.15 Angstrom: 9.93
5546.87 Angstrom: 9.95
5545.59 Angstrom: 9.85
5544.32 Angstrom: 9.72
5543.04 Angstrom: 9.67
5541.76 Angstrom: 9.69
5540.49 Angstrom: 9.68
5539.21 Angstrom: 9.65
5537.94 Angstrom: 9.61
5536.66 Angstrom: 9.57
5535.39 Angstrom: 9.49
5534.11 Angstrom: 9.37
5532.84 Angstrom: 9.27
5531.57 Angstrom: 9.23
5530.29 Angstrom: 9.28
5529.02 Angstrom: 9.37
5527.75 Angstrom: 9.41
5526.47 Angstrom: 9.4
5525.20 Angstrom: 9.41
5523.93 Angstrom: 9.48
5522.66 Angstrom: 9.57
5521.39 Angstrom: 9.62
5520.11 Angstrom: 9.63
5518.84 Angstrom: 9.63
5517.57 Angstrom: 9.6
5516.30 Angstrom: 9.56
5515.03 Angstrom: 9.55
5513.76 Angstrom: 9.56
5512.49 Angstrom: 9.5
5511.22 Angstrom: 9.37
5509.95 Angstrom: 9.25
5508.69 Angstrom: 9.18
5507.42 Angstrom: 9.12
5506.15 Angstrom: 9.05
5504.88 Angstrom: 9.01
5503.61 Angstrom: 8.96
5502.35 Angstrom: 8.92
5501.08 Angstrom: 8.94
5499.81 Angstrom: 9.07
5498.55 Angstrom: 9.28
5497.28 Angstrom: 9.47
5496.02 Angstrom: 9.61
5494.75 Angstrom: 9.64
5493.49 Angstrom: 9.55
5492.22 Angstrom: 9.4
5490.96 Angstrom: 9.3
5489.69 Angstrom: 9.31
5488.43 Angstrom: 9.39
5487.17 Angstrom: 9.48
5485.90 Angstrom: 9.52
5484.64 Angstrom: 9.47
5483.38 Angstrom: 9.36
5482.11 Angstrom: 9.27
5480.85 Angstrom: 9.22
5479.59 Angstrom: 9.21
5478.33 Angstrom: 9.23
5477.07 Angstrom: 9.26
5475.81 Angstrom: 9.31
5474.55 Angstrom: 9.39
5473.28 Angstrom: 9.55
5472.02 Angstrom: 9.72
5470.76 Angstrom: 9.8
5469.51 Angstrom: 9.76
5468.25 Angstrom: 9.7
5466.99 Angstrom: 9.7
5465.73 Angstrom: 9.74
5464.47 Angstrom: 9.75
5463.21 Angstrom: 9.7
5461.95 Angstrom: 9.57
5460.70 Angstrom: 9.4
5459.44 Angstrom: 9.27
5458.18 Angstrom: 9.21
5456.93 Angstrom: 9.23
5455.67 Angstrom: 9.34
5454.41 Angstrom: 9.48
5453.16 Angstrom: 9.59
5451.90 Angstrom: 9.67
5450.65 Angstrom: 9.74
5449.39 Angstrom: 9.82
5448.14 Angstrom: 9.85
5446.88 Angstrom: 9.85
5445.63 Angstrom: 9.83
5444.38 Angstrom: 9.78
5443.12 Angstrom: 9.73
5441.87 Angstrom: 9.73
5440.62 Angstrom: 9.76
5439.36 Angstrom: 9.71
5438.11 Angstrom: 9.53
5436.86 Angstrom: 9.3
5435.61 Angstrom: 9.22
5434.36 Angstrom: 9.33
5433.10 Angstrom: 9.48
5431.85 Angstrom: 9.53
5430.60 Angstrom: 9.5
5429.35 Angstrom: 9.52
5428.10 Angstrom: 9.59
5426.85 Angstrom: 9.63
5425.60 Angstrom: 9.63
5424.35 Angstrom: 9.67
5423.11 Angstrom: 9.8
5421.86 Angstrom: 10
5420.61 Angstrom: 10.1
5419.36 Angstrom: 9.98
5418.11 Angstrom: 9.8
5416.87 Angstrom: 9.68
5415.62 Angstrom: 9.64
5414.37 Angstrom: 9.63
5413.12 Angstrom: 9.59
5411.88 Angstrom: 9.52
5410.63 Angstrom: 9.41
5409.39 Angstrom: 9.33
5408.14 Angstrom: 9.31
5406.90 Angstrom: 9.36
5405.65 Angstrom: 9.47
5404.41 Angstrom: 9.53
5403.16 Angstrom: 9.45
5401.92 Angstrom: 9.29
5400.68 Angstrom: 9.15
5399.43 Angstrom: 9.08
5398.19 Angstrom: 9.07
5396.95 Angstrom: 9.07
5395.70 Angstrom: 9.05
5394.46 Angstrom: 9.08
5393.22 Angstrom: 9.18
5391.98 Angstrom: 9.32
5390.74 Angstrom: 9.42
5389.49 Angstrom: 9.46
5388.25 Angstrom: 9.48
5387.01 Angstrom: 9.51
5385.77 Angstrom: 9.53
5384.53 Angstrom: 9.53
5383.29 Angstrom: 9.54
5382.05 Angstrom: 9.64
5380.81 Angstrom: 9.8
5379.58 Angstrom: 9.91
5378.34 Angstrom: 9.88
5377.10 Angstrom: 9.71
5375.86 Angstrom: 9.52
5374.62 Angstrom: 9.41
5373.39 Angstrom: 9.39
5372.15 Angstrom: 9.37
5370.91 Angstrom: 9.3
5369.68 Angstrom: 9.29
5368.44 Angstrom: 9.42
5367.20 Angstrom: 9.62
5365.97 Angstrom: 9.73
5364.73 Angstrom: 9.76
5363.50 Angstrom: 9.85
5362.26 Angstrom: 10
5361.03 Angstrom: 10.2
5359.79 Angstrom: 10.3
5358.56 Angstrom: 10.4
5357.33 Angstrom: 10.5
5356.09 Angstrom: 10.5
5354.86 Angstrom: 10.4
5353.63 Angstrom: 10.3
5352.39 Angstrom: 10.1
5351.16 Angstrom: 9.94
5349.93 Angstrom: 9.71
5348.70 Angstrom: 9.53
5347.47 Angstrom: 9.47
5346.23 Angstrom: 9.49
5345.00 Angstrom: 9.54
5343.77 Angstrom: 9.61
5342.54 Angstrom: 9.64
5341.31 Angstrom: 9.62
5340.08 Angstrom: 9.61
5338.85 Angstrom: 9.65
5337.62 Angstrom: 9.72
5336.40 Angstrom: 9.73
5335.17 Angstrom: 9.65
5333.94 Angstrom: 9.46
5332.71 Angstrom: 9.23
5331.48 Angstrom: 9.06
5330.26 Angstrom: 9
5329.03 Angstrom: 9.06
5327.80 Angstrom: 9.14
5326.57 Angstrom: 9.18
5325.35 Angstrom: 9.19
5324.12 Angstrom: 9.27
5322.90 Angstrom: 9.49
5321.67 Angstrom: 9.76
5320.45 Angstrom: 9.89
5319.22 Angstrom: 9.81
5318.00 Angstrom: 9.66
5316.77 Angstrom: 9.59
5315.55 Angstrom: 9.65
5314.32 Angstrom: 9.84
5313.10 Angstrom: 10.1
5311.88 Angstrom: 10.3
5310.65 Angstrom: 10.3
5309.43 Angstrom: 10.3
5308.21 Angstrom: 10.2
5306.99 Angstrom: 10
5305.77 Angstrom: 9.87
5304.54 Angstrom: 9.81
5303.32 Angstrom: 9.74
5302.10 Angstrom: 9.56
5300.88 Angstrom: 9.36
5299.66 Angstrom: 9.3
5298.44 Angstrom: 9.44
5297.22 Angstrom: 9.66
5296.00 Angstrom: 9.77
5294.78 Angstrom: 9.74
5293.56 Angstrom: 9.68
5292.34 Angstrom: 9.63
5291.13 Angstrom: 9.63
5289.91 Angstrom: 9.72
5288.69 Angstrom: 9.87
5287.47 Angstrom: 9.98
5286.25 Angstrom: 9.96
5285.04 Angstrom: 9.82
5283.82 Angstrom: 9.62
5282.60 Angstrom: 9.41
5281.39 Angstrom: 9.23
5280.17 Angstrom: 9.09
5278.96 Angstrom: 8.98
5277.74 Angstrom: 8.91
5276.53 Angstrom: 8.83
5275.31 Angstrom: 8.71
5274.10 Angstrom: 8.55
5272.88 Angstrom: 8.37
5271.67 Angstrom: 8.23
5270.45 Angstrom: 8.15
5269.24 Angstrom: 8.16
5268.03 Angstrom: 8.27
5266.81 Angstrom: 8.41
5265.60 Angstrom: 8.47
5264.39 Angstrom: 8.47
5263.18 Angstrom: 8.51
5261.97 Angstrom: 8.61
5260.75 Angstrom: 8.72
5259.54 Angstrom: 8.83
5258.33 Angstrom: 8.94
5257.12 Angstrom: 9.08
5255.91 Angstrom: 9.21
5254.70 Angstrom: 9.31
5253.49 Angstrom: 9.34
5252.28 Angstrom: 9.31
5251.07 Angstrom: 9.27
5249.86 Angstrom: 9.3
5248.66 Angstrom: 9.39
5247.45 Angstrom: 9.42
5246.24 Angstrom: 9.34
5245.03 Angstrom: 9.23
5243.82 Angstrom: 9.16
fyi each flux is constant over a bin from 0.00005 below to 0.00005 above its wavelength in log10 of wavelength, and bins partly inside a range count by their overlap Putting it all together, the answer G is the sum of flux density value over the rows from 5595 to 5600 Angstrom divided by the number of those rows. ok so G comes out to 9.20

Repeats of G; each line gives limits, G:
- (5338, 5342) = 9.63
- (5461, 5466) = 9.69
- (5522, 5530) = 9.44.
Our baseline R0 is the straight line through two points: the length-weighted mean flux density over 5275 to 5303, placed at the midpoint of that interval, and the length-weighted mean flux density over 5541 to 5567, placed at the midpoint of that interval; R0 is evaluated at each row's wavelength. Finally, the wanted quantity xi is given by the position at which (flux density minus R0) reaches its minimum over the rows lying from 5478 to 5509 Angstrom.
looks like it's 5502.35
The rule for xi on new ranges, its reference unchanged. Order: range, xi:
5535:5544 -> 5535.39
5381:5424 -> 5395.70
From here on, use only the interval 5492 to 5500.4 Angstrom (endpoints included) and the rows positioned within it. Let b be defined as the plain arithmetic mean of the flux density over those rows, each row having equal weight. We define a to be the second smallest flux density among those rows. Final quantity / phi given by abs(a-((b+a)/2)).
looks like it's 0.08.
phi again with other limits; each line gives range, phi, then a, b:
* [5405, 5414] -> 0.05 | 9.33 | 9.4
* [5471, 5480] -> 0.08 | 9.23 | 9.4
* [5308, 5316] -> 0.13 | 9.84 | 10.1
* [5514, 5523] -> 0.02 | 9.56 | 9.6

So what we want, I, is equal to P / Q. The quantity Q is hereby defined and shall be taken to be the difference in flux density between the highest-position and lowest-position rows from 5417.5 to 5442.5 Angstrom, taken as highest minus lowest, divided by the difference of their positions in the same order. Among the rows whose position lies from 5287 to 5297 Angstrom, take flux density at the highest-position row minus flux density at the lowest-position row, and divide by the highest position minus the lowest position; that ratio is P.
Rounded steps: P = -0.025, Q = -0.003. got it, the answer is 8.4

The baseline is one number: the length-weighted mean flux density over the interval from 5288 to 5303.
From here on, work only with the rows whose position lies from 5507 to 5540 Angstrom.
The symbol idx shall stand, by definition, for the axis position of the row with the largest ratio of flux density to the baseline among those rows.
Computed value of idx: 5539.21 Angstrom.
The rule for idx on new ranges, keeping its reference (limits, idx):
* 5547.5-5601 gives 5555.82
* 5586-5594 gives 5593.04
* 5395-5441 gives 5420.61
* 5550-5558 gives 5555.82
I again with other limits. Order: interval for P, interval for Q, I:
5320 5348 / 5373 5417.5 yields -2.3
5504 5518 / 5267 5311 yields 1.0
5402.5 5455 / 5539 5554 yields 0.0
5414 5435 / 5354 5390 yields 0.6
